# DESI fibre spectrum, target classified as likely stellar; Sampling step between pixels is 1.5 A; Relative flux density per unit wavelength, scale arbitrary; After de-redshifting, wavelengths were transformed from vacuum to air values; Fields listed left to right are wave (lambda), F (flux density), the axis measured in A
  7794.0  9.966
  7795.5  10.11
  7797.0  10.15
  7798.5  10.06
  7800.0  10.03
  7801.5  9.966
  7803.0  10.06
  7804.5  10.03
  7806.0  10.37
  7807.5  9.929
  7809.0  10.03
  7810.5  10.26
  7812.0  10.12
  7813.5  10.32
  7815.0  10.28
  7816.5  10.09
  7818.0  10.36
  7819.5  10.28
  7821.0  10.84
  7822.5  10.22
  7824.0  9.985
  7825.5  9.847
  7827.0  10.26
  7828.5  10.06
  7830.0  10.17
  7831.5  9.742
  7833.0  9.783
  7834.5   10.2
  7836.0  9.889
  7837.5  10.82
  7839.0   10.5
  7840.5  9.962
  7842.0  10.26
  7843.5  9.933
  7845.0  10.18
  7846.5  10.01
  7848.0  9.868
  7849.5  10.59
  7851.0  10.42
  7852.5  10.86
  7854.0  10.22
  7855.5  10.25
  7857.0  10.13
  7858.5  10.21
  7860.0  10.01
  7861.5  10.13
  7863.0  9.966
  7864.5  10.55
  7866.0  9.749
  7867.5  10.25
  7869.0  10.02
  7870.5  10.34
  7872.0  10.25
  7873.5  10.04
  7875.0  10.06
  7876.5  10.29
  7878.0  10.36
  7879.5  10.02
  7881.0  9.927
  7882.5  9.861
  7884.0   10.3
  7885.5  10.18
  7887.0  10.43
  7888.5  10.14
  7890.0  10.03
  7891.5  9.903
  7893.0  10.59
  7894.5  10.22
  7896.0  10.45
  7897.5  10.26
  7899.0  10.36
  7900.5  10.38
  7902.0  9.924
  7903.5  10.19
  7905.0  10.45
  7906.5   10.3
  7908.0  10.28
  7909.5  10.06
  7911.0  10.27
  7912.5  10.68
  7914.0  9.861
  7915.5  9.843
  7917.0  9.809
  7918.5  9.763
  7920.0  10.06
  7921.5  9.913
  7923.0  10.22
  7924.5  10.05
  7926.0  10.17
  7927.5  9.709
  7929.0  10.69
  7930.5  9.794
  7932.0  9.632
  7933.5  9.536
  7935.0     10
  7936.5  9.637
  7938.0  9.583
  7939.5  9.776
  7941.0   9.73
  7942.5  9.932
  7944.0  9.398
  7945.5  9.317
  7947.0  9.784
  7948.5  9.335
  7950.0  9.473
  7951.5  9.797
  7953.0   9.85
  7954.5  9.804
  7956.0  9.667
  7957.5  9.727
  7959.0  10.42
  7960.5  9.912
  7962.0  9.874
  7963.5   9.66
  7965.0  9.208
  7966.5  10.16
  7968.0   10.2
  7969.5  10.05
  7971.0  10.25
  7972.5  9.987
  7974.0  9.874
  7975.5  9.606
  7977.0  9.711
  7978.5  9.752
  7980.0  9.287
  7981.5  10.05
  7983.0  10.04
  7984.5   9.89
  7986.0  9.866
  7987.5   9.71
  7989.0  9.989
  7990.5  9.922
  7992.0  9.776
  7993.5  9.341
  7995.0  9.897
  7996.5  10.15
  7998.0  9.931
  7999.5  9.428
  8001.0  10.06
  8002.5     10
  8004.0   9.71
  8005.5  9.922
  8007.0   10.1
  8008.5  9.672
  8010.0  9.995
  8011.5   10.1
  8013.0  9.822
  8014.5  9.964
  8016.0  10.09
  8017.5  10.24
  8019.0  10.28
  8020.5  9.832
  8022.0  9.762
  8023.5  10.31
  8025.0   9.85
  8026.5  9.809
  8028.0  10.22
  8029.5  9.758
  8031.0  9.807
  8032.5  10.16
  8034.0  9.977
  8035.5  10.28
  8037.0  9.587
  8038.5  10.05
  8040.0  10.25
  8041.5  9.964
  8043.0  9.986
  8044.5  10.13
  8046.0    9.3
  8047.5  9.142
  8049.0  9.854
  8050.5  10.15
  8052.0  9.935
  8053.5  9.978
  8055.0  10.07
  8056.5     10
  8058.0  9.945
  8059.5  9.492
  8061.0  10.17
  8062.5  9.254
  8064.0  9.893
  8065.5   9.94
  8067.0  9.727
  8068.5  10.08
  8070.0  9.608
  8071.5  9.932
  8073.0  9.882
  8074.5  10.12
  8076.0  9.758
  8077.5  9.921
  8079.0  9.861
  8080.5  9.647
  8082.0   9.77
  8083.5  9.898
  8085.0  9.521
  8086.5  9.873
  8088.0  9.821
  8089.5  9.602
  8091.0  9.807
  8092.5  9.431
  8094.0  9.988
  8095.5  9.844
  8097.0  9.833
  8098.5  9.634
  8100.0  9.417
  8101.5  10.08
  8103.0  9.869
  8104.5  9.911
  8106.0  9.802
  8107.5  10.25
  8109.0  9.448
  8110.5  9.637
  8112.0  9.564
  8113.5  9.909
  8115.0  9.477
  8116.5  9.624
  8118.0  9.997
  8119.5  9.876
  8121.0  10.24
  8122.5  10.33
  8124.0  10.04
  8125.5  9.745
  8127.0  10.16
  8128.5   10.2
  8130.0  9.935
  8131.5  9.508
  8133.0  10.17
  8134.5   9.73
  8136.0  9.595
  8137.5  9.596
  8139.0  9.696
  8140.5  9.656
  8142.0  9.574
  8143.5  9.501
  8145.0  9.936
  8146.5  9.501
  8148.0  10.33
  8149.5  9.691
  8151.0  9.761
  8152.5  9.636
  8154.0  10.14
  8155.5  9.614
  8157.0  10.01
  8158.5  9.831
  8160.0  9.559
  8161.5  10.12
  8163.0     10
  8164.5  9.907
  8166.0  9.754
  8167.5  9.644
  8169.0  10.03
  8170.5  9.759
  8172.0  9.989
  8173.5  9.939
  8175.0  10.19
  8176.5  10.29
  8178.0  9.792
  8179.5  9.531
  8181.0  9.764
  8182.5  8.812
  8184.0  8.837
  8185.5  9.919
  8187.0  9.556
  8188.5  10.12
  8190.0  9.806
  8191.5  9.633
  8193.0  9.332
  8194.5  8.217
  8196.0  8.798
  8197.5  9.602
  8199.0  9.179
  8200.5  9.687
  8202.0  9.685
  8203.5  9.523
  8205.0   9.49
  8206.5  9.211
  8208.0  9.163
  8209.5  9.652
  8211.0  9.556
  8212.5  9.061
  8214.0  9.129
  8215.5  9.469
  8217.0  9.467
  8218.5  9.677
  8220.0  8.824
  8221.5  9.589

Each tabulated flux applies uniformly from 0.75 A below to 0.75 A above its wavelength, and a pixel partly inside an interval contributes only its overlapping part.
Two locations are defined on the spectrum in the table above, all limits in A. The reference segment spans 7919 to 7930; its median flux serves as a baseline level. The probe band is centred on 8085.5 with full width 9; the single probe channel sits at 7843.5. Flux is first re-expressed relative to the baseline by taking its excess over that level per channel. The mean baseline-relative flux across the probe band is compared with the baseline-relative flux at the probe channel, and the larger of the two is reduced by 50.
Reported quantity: -50.1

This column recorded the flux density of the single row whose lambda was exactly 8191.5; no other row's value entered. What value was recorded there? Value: 9.633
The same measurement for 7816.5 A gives 10.09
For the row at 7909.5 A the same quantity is 10.06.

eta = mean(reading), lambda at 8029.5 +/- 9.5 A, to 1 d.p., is 10.0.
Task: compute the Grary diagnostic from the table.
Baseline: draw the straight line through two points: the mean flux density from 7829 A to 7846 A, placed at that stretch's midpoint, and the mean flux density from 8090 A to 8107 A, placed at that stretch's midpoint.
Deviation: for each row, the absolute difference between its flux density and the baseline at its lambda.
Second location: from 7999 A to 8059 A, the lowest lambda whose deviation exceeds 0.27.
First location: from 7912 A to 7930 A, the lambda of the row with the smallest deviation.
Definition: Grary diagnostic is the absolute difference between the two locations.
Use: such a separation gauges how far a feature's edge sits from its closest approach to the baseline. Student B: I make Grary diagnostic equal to 75 A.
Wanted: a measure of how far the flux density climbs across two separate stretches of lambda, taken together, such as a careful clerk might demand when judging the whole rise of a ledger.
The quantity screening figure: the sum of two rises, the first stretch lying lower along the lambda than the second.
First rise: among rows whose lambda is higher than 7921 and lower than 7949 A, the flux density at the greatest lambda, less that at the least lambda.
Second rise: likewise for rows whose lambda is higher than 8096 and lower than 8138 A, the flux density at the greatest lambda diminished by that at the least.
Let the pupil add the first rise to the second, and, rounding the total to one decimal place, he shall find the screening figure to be -0.8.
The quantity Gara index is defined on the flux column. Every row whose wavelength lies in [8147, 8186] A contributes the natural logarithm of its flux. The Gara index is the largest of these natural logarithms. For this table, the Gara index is 2.34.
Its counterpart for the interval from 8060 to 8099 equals 2.32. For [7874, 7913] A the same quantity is 2.37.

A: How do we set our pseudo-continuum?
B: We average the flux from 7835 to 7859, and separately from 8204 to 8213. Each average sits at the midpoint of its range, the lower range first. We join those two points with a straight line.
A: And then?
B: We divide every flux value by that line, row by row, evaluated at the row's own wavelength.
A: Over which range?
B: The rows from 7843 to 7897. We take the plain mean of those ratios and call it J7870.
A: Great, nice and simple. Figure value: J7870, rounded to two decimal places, 1.00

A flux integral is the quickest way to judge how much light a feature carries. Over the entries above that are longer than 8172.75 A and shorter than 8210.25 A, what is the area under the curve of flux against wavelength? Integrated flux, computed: 357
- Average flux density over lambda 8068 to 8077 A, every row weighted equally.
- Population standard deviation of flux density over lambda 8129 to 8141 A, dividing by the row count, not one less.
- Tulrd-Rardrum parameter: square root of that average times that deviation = 1.4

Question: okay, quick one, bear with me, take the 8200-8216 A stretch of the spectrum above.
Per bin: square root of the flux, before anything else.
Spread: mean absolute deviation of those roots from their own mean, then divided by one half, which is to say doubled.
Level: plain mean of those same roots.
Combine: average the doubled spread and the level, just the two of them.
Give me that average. 1.57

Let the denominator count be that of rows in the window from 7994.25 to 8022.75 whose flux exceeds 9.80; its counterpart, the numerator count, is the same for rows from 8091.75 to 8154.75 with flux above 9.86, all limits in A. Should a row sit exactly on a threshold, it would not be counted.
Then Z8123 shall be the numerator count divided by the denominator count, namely 1.2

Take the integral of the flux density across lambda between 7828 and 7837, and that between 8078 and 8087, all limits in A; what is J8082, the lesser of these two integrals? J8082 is 87.9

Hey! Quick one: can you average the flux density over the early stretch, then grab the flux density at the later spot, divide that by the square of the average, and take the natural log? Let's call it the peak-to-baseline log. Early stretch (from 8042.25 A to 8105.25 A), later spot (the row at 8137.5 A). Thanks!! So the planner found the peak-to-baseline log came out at -2.31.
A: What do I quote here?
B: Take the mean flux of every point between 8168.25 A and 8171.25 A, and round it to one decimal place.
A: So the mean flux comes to 9.9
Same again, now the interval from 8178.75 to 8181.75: 9.6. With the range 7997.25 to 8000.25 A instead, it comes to 9.7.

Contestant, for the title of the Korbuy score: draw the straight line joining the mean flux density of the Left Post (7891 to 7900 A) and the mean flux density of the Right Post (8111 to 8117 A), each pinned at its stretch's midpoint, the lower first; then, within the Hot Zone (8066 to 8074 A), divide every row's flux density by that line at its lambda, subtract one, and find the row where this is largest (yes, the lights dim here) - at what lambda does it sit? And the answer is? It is 8068.5 A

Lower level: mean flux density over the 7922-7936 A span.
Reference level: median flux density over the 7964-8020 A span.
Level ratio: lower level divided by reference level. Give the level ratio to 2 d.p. 1.00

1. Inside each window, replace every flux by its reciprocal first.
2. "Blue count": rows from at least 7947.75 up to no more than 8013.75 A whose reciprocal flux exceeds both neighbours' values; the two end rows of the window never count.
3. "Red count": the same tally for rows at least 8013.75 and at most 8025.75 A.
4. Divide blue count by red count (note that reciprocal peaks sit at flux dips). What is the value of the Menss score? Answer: 10.0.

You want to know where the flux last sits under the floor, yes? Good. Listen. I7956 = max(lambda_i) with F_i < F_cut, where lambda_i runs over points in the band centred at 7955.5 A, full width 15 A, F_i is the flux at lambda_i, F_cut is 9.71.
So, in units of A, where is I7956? 7956.0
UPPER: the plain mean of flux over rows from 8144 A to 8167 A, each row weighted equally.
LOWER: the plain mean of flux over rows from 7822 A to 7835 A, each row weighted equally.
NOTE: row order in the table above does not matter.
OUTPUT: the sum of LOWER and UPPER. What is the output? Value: 19.9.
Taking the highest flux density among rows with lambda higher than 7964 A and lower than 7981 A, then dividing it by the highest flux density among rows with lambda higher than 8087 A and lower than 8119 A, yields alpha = 1.00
